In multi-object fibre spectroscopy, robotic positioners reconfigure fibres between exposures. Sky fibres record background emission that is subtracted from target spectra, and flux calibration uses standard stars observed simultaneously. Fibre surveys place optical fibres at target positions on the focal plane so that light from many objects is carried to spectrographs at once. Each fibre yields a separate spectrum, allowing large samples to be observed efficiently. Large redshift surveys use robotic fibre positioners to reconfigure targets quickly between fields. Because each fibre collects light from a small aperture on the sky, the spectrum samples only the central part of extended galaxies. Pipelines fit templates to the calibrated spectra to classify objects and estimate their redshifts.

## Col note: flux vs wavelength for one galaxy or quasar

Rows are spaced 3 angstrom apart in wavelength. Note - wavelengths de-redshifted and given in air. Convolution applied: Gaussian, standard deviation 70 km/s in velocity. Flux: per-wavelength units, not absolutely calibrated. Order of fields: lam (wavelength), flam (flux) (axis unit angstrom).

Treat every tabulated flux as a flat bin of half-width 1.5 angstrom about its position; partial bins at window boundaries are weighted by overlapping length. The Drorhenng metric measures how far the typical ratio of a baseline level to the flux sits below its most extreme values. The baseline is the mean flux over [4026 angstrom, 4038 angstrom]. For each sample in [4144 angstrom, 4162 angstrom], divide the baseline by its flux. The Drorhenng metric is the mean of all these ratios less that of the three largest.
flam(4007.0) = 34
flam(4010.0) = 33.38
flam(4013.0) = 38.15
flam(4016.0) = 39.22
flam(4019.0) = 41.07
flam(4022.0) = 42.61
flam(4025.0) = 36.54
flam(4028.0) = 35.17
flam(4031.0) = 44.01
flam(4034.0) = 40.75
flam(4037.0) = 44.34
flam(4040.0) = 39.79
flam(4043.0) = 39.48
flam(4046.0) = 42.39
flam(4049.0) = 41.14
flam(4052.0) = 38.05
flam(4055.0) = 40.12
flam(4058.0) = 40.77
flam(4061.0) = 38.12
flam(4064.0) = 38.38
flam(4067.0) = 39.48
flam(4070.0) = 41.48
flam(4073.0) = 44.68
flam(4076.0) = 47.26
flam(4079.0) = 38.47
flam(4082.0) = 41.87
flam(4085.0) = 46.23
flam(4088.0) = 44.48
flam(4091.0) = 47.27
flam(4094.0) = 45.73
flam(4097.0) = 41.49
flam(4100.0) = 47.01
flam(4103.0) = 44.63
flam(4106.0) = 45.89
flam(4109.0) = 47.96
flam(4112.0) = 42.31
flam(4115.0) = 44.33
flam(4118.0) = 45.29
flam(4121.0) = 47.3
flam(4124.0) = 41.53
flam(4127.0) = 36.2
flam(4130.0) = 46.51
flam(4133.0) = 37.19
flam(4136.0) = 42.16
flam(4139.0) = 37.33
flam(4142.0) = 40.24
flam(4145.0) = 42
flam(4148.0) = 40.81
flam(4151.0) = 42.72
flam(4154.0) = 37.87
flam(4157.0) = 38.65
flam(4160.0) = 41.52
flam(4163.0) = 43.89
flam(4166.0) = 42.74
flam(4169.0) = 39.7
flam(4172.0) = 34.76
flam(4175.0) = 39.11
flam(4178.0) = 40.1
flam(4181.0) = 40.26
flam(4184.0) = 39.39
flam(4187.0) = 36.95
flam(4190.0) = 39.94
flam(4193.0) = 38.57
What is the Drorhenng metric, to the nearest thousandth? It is -0.038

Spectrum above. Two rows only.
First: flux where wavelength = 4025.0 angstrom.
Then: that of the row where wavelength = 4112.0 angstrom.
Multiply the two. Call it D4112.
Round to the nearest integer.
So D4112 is 1546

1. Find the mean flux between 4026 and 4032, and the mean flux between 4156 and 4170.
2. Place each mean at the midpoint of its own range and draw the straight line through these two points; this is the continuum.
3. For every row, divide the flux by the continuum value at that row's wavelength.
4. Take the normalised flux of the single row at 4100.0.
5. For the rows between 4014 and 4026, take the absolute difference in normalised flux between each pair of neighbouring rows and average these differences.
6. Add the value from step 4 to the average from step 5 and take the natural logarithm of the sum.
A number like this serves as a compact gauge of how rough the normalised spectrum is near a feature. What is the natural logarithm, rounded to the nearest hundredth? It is 0.22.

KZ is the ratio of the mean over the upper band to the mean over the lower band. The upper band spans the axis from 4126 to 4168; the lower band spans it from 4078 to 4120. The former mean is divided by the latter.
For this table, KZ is 0.91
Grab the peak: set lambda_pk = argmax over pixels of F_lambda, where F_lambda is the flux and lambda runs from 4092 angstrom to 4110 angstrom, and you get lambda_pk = 4109.0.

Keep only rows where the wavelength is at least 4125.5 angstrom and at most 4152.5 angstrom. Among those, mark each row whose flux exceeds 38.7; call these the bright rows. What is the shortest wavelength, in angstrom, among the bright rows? 4130.0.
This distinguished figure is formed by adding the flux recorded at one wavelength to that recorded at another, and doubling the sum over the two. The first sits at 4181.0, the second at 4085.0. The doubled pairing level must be 173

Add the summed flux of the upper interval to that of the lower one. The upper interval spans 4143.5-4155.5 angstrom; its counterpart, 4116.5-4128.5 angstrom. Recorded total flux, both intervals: 334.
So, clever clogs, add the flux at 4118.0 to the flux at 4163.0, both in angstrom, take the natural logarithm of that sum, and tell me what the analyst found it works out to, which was 4.49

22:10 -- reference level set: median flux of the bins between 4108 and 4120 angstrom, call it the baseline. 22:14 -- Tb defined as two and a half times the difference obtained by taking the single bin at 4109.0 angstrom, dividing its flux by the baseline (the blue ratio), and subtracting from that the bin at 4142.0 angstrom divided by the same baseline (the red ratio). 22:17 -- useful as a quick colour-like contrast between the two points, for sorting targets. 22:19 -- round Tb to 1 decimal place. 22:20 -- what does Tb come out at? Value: 0.4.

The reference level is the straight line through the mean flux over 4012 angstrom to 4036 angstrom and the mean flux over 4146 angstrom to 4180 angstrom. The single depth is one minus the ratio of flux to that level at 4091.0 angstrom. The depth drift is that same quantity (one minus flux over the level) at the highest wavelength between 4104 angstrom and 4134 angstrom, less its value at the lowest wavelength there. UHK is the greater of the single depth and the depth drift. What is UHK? 0.22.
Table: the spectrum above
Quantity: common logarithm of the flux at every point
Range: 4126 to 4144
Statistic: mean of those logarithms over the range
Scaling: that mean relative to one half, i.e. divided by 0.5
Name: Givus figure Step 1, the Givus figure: 3.20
